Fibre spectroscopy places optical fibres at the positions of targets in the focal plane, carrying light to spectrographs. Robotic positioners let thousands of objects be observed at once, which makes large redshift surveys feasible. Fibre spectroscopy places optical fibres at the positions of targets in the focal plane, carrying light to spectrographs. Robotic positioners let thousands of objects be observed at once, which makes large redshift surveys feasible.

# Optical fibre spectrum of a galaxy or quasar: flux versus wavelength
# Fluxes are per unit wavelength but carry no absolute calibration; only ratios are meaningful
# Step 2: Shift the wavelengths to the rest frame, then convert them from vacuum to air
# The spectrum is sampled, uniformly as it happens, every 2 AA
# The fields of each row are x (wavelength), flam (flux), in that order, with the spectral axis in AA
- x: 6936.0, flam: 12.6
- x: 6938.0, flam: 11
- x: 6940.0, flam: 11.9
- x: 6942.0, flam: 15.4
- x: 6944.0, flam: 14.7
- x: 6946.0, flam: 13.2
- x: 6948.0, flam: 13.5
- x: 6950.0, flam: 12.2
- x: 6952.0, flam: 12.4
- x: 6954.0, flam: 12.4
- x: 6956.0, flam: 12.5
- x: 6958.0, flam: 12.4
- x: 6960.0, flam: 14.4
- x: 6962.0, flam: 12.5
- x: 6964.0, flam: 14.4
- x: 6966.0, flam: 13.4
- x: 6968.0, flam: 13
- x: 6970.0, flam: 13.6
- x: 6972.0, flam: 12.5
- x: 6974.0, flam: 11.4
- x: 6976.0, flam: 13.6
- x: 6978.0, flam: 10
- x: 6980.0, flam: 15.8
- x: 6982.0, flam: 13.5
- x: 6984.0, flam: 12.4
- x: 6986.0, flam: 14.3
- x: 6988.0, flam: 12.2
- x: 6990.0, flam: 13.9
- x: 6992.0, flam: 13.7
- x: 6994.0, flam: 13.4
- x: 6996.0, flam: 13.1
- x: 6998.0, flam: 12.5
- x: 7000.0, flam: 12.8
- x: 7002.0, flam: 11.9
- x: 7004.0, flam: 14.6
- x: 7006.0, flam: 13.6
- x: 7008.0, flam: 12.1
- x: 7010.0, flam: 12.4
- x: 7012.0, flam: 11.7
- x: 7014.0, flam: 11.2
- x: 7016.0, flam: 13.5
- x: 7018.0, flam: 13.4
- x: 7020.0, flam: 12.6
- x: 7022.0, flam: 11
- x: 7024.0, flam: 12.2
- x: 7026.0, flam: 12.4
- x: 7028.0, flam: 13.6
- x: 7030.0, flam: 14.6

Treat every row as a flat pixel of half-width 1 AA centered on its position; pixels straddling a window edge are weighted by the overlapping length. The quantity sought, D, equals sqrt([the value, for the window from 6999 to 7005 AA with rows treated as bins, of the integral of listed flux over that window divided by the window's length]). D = 3.619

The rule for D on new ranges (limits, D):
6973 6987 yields 3.606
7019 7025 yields 3.454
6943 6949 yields 3.715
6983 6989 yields 3.601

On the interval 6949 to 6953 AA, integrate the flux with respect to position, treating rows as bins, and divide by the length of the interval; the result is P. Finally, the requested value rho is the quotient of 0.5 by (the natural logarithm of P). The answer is 0.199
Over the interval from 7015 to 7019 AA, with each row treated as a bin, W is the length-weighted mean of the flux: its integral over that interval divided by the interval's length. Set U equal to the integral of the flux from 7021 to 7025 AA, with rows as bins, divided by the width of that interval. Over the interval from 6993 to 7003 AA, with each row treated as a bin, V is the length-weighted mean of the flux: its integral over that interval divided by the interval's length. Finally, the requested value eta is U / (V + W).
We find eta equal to 0.443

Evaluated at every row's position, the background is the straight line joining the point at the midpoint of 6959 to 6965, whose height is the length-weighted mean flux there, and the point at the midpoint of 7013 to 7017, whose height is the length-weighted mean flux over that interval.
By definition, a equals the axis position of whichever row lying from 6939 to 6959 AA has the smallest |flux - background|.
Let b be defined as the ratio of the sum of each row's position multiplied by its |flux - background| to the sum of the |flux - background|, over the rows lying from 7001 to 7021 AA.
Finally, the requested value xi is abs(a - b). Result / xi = 66.3 AA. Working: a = 6944.0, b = 7010.3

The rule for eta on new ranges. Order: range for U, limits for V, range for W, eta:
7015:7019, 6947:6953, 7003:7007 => 0.502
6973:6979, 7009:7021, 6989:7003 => 0.457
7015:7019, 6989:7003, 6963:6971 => 0.505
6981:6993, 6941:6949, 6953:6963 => 0.493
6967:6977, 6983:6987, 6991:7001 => 0.485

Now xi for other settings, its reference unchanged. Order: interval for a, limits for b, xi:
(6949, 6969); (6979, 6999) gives 20.2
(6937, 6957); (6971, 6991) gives 35.9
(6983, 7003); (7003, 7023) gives 12.5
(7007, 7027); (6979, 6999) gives 23.8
